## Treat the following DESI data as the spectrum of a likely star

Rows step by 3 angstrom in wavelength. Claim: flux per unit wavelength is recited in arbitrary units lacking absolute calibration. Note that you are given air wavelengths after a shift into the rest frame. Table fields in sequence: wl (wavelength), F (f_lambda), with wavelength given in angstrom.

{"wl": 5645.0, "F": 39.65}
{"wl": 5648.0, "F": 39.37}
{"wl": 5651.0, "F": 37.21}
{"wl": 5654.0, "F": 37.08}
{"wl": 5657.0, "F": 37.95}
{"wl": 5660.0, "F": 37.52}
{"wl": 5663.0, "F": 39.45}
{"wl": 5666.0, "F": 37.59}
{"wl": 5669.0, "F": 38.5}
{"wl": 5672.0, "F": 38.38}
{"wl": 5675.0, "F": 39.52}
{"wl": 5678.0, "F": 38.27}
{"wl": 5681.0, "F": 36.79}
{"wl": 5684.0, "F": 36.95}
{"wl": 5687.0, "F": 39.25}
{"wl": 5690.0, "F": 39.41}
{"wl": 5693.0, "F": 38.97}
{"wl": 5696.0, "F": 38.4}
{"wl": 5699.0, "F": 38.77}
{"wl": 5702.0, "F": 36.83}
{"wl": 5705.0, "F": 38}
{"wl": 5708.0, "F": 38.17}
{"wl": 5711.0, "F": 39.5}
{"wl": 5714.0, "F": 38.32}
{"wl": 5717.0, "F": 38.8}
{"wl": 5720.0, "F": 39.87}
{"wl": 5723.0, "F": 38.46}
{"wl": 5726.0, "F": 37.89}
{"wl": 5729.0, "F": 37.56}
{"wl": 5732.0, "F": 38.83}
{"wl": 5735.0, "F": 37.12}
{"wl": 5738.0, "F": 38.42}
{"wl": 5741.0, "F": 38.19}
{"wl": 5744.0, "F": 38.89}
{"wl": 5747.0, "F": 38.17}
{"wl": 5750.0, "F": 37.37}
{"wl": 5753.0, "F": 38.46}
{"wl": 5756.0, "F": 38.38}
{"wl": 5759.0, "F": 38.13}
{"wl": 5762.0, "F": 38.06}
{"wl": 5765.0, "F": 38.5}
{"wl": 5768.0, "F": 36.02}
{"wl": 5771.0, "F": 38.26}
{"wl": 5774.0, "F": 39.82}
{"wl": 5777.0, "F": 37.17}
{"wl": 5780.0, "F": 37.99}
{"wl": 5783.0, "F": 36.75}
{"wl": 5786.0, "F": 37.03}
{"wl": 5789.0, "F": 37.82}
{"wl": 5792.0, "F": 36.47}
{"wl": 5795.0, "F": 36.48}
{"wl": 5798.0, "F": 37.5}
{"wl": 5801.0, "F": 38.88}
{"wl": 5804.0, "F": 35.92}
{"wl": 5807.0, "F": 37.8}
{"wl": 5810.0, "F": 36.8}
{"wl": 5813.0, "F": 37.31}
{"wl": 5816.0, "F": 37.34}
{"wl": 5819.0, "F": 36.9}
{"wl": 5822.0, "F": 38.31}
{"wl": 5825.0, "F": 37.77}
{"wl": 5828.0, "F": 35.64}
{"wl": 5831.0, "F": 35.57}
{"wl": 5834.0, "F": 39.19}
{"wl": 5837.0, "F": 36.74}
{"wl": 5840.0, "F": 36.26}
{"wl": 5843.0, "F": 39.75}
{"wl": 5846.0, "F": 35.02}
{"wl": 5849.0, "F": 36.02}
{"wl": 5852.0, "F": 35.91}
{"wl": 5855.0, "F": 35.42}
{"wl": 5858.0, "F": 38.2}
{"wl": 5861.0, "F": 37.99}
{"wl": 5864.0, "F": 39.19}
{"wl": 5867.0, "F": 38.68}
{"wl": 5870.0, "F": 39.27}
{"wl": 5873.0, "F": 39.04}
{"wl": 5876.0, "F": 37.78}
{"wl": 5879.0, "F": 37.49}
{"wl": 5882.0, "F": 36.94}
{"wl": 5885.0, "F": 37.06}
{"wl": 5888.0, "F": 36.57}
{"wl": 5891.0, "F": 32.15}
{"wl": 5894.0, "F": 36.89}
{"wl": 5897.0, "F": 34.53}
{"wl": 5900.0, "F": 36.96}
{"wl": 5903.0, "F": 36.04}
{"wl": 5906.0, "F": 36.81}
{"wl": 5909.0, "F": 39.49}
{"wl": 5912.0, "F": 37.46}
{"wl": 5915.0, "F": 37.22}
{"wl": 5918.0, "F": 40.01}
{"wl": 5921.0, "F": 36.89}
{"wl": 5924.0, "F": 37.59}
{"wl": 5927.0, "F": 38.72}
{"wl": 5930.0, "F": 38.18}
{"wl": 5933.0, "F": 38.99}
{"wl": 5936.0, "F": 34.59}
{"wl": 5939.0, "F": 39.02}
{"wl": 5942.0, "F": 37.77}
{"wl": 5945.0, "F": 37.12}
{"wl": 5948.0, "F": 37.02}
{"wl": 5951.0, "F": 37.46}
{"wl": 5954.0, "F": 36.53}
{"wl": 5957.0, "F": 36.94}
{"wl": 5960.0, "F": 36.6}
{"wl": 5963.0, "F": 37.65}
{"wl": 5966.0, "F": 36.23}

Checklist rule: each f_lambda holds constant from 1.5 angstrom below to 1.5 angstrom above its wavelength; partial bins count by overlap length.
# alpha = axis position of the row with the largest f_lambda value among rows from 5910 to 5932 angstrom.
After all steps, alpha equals 5918.0 angstrom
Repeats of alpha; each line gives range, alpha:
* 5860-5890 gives 5870.0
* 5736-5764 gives 5744.0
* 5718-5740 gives 5720.0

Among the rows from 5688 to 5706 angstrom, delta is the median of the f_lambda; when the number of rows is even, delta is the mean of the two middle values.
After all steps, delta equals 38.6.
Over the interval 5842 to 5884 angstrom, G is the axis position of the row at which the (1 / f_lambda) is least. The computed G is 5843.0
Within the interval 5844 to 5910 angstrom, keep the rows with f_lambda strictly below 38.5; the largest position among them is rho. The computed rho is 5906.0 angstrom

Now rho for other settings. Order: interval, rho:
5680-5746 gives 5741.0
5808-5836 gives 5831.0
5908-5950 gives 5948.0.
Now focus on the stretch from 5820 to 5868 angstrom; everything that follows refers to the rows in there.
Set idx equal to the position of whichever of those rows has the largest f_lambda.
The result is 5843.0 angstrom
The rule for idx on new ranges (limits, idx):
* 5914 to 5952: 5918.0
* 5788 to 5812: 5801.0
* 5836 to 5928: 5918.0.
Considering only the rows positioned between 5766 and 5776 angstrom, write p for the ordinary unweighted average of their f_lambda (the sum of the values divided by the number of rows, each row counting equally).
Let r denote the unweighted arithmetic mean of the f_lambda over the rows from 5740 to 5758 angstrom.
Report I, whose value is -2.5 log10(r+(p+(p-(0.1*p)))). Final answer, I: -5.11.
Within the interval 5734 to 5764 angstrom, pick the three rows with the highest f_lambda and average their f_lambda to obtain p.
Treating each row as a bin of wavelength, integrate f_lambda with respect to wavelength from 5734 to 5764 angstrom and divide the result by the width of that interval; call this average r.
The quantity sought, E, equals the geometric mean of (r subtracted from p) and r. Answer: 4.13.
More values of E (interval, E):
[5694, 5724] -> 5.79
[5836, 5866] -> 8.53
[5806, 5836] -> 6.65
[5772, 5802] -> 7.03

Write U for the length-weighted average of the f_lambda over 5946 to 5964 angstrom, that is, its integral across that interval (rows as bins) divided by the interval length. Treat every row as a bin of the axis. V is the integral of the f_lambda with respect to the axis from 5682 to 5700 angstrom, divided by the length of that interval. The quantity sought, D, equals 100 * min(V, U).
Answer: 3702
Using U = 37.0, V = 38.6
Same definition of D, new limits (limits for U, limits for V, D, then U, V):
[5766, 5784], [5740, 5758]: 3772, 37.7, 38.2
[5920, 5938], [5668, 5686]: 3755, 37.6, 38.1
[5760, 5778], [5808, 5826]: 3741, 38.0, 37.4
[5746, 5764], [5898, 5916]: 3726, 38.1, 37.3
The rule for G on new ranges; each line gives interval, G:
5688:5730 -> 5720.0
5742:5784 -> 5774.0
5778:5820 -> 5801.0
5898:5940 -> 5918.0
